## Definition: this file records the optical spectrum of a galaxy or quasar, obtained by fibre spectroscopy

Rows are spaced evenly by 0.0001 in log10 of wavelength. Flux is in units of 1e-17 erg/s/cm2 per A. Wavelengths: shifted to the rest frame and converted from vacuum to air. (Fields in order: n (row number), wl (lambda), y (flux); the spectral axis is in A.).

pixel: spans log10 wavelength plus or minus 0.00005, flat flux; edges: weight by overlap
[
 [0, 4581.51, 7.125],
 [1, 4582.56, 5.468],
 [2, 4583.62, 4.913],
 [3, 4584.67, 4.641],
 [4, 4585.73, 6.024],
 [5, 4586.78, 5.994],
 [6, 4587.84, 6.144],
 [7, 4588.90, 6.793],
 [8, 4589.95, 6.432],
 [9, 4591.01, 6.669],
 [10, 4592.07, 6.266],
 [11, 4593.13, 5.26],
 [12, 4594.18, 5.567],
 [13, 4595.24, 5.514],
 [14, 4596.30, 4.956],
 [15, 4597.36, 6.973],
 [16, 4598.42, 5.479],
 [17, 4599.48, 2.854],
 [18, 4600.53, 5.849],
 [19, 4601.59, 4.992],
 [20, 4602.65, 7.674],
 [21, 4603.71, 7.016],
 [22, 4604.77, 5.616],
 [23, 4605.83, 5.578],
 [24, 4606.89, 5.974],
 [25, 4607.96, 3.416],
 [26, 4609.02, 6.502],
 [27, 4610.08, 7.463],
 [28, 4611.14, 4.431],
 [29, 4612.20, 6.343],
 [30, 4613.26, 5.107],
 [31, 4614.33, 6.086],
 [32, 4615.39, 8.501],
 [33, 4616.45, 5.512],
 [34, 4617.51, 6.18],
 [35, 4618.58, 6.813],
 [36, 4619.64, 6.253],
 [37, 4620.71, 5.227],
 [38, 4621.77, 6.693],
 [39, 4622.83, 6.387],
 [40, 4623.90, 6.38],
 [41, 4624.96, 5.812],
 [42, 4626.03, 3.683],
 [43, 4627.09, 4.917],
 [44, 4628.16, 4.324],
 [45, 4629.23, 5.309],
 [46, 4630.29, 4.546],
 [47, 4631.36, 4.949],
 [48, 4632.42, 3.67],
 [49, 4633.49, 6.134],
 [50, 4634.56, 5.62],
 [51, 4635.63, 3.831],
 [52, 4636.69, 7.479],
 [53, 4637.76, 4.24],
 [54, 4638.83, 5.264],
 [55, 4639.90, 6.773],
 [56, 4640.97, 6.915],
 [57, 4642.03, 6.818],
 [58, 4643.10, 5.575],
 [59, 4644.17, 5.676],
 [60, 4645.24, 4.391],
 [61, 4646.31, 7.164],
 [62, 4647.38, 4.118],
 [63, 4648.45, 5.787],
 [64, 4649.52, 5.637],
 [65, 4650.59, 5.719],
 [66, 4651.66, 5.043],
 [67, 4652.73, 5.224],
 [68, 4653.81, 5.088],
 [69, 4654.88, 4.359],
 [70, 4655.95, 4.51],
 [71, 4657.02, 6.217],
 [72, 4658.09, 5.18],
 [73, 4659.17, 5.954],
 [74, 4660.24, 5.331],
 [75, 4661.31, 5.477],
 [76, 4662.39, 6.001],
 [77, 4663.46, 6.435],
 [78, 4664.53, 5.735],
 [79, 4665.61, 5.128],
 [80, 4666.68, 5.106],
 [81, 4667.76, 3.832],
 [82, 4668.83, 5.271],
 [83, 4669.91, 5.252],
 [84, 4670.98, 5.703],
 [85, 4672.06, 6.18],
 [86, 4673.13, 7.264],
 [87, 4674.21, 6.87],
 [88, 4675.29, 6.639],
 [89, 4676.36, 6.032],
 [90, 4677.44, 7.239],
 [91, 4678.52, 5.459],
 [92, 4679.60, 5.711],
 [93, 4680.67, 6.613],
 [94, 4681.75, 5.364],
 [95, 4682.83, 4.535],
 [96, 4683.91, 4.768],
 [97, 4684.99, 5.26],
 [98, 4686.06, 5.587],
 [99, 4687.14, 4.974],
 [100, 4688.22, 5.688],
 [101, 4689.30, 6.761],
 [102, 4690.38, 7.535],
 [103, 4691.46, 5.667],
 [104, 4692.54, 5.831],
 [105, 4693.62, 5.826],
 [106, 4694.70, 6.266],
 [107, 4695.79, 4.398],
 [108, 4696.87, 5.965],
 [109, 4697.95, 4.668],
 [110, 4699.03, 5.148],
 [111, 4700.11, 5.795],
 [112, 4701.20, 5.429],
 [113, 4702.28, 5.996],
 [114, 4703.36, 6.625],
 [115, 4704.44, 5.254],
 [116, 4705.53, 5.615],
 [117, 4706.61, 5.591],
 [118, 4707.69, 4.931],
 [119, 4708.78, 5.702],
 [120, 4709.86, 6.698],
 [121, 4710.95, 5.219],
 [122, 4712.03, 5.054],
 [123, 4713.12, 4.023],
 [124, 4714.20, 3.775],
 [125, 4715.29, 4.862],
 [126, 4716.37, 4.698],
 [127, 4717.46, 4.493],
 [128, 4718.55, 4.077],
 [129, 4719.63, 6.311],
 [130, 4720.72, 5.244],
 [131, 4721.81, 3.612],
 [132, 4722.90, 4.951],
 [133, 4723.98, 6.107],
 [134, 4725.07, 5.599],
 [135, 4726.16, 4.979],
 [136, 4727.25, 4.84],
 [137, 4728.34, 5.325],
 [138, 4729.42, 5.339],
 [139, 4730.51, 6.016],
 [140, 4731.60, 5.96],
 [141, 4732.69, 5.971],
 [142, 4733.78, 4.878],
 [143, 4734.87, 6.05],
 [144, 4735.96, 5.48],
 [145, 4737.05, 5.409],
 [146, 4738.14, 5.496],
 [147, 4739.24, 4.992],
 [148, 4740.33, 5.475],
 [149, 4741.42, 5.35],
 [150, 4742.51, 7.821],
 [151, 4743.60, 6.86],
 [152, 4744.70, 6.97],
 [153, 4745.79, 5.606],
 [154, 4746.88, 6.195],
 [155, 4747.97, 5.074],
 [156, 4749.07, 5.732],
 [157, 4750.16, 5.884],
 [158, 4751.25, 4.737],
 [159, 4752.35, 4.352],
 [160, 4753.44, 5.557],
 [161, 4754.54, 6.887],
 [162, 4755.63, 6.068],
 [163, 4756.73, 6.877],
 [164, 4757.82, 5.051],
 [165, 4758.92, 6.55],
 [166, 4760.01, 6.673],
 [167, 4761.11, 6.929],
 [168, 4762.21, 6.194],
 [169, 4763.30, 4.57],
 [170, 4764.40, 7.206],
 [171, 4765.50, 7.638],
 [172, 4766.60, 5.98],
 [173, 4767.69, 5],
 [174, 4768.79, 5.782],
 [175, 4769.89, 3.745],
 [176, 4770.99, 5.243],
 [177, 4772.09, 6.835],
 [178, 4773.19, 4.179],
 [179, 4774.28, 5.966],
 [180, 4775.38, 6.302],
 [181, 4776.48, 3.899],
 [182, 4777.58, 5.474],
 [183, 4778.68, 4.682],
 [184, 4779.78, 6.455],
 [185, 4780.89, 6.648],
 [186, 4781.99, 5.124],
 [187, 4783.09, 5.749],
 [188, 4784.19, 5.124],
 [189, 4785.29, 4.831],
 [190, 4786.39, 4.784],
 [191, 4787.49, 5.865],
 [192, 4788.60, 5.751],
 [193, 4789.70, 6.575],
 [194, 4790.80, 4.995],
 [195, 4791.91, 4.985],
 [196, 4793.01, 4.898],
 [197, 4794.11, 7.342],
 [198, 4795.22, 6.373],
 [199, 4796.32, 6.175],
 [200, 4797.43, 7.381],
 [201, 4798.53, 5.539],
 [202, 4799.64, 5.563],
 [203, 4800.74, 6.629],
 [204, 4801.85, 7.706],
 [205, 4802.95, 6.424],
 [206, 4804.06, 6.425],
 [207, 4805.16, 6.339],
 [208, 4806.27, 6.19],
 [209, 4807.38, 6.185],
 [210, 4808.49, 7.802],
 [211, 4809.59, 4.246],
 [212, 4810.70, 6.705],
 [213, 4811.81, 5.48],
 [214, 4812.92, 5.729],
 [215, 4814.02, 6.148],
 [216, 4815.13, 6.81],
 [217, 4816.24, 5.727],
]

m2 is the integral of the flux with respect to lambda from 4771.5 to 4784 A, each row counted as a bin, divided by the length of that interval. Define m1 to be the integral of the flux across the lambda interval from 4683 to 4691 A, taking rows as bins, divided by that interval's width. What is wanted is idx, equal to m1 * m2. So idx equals 31.9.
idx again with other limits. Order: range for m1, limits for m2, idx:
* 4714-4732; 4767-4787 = 27.1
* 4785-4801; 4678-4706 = 33.0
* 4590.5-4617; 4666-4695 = 33.9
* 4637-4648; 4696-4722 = 29.9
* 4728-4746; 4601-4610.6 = 35.1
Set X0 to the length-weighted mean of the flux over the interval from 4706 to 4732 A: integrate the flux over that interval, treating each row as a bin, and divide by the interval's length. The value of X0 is 5.14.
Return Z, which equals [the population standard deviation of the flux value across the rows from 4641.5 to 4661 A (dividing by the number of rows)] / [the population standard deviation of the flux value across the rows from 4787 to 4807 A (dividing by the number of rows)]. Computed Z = 1.01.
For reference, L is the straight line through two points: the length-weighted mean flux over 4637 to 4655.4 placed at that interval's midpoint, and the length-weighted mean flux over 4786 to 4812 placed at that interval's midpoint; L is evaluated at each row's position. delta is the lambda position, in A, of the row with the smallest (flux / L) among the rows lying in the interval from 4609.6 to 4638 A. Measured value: 4632.42 A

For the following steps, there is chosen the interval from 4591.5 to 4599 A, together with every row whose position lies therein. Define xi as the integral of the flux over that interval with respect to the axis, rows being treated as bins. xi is 43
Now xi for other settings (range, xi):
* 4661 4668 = 38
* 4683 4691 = 46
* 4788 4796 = 47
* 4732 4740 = 44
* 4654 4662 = 42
